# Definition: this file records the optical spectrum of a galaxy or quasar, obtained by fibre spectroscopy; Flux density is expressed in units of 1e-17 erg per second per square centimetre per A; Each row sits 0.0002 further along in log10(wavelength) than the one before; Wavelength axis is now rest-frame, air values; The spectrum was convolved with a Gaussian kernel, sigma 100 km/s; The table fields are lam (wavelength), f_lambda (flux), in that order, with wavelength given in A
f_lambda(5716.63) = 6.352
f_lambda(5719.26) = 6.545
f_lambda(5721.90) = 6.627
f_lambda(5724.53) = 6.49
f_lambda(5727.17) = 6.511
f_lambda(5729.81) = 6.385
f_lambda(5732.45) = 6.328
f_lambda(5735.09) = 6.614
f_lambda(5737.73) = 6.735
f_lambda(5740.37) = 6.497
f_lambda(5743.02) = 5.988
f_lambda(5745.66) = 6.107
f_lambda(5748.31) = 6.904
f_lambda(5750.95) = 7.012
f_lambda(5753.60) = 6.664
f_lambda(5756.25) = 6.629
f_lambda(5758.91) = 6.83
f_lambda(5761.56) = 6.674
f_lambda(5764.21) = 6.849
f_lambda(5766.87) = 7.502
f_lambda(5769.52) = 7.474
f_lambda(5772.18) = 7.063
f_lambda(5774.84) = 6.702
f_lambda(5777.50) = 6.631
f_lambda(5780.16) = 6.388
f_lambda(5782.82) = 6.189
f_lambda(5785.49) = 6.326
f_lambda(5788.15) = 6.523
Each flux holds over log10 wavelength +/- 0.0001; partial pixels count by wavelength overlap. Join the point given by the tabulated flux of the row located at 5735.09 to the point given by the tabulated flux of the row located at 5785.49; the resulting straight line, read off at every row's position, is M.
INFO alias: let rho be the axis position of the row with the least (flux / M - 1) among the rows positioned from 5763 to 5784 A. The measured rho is 5782.82 A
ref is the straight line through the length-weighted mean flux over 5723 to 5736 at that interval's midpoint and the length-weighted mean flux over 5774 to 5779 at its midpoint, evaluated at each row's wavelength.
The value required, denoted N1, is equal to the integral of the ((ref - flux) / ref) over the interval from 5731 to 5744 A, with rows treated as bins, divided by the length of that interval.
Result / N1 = 0.008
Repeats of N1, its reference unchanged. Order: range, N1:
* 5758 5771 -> -0.071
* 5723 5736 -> 0.000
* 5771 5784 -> 0.010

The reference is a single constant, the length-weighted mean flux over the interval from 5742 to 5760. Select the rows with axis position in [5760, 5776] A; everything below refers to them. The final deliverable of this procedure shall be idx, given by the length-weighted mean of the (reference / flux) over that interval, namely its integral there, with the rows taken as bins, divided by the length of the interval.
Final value 0.94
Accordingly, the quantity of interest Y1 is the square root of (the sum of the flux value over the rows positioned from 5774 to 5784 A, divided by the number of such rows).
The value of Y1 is 2.545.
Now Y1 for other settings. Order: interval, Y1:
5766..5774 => 2.710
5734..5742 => 2.572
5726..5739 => 2.552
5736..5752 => 2.557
